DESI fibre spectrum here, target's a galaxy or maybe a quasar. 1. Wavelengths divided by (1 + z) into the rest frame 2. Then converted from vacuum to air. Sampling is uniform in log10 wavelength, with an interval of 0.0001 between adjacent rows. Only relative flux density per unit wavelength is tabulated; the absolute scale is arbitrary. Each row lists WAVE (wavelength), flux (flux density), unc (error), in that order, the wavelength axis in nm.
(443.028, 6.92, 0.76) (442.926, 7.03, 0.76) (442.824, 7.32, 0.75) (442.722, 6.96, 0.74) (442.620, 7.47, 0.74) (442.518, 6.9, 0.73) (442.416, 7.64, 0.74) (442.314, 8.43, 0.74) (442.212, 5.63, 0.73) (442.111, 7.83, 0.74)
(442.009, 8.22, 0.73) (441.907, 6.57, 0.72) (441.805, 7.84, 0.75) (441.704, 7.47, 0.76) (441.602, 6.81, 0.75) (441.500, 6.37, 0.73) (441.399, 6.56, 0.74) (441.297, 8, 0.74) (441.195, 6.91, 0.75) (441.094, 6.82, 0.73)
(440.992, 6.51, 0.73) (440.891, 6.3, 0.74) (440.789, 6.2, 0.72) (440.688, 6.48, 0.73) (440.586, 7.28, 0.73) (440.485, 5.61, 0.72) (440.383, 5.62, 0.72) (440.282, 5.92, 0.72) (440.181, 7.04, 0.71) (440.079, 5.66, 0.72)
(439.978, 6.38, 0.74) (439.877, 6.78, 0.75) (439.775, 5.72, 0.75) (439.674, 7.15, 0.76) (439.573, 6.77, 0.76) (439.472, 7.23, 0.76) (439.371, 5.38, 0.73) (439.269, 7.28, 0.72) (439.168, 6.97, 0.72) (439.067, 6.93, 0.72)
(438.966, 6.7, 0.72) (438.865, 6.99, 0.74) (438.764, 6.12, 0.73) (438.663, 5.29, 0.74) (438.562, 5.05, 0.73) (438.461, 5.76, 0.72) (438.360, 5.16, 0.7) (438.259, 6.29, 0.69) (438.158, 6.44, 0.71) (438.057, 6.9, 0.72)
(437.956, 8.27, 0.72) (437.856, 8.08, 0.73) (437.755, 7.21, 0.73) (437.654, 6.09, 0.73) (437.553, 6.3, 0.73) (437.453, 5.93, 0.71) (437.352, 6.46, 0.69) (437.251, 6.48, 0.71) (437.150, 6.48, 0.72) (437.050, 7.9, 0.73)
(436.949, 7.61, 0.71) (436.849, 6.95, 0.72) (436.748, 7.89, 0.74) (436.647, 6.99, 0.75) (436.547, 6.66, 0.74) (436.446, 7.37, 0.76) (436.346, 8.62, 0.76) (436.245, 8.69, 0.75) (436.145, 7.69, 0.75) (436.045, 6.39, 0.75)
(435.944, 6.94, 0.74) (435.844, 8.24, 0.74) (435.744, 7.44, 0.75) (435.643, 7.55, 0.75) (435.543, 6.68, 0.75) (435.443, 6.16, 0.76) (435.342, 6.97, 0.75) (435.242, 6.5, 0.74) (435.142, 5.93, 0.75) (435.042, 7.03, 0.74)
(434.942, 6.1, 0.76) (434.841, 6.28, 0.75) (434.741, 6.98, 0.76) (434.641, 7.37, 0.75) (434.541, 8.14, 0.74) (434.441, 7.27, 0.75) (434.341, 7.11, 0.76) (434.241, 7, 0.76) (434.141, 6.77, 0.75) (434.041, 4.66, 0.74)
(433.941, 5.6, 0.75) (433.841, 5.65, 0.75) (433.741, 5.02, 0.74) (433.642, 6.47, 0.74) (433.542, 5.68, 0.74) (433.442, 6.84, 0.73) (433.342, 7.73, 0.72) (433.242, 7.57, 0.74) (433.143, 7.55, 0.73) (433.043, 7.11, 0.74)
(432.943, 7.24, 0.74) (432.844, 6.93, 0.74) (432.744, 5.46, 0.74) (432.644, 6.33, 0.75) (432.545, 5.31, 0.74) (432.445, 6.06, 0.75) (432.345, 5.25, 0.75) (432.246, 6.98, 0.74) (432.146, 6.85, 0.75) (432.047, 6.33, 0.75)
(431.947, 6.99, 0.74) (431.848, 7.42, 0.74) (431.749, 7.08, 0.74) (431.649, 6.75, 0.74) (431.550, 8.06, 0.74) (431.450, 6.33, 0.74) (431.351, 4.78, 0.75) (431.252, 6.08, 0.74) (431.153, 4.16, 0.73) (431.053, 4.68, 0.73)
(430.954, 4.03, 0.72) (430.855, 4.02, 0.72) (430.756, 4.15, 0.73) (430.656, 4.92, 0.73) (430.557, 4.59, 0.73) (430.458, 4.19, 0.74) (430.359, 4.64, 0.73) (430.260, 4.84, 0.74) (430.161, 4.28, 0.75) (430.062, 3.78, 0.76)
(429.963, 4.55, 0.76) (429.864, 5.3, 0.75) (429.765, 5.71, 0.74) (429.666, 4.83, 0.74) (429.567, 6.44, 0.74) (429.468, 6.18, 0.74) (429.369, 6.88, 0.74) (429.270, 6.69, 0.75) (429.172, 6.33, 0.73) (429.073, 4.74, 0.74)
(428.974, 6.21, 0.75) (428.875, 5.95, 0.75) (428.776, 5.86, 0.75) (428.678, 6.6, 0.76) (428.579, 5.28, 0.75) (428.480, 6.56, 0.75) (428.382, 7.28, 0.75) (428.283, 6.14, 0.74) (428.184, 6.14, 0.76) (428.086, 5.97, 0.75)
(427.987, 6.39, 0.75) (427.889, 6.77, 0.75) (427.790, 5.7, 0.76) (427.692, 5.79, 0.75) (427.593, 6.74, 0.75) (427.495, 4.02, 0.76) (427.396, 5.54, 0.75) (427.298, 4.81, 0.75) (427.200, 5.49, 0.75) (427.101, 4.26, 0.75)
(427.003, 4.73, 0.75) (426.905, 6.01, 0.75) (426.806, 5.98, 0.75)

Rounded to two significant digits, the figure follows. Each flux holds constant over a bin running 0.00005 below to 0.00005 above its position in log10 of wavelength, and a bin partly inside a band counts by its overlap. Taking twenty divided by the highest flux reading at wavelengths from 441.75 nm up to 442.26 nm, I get 2.4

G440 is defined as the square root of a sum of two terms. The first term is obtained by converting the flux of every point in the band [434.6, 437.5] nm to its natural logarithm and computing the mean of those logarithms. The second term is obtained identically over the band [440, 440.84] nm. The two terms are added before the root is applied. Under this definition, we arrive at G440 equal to 1.94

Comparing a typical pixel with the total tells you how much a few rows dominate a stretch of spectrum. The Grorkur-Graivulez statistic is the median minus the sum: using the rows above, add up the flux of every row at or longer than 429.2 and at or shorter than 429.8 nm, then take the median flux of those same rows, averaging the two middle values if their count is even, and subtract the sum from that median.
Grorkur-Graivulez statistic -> -30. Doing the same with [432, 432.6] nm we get -31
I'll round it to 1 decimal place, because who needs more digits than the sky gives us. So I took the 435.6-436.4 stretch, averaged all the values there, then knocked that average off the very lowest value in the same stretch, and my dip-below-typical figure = -1.3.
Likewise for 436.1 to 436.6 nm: -1.1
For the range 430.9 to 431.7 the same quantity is -1.6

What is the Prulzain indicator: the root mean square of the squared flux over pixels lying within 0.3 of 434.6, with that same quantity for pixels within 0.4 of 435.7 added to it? 103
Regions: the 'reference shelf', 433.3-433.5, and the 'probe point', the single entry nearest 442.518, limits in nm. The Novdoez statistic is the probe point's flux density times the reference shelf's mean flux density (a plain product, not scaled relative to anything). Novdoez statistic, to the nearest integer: 50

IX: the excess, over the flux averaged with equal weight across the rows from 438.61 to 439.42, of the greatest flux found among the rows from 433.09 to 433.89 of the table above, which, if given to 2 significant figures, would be 1.3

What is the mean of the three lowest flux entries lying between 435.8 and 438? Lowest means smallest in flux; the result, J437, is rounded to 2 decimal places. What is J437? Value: 6.11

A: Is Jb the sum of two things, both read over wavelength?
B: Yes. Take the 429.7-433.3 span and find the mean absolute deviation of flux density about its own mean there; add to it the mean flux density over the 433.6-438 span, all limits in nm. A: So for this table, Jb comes 8.0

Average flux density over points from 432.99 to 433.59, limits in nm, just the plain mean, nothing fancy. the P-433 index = 7.1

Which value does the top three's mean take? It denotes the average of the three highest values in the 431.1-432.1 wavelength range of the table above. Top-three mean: 7.5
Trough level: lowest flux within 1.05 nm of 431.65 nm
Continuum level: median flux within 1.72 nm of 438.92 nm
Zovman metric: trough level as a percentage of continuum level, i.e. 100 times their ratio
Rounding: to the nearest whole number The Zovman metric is 62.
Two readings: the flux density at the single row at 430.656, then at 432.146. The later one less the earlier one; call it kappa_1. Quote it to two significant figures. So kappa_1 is 1.9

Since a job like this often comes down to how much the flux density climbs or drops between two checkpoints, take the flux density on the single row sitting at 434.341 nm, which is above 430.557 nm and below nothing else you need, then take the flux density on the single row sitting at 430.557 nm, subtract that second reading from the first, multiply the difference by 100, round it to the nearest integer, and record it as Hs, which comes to 252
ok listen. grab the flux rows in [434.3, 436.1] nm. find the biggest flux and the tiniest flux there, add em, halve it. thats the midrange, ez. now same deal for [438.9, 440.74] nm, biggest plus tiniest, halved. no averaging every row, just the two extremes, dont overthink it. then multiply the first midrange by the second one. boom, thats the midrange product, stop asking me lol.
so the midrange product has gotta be 44.8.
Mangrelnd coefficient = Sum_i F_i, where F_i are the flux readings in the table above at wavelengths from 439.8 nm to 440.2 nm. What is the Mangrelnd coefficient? 25.9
